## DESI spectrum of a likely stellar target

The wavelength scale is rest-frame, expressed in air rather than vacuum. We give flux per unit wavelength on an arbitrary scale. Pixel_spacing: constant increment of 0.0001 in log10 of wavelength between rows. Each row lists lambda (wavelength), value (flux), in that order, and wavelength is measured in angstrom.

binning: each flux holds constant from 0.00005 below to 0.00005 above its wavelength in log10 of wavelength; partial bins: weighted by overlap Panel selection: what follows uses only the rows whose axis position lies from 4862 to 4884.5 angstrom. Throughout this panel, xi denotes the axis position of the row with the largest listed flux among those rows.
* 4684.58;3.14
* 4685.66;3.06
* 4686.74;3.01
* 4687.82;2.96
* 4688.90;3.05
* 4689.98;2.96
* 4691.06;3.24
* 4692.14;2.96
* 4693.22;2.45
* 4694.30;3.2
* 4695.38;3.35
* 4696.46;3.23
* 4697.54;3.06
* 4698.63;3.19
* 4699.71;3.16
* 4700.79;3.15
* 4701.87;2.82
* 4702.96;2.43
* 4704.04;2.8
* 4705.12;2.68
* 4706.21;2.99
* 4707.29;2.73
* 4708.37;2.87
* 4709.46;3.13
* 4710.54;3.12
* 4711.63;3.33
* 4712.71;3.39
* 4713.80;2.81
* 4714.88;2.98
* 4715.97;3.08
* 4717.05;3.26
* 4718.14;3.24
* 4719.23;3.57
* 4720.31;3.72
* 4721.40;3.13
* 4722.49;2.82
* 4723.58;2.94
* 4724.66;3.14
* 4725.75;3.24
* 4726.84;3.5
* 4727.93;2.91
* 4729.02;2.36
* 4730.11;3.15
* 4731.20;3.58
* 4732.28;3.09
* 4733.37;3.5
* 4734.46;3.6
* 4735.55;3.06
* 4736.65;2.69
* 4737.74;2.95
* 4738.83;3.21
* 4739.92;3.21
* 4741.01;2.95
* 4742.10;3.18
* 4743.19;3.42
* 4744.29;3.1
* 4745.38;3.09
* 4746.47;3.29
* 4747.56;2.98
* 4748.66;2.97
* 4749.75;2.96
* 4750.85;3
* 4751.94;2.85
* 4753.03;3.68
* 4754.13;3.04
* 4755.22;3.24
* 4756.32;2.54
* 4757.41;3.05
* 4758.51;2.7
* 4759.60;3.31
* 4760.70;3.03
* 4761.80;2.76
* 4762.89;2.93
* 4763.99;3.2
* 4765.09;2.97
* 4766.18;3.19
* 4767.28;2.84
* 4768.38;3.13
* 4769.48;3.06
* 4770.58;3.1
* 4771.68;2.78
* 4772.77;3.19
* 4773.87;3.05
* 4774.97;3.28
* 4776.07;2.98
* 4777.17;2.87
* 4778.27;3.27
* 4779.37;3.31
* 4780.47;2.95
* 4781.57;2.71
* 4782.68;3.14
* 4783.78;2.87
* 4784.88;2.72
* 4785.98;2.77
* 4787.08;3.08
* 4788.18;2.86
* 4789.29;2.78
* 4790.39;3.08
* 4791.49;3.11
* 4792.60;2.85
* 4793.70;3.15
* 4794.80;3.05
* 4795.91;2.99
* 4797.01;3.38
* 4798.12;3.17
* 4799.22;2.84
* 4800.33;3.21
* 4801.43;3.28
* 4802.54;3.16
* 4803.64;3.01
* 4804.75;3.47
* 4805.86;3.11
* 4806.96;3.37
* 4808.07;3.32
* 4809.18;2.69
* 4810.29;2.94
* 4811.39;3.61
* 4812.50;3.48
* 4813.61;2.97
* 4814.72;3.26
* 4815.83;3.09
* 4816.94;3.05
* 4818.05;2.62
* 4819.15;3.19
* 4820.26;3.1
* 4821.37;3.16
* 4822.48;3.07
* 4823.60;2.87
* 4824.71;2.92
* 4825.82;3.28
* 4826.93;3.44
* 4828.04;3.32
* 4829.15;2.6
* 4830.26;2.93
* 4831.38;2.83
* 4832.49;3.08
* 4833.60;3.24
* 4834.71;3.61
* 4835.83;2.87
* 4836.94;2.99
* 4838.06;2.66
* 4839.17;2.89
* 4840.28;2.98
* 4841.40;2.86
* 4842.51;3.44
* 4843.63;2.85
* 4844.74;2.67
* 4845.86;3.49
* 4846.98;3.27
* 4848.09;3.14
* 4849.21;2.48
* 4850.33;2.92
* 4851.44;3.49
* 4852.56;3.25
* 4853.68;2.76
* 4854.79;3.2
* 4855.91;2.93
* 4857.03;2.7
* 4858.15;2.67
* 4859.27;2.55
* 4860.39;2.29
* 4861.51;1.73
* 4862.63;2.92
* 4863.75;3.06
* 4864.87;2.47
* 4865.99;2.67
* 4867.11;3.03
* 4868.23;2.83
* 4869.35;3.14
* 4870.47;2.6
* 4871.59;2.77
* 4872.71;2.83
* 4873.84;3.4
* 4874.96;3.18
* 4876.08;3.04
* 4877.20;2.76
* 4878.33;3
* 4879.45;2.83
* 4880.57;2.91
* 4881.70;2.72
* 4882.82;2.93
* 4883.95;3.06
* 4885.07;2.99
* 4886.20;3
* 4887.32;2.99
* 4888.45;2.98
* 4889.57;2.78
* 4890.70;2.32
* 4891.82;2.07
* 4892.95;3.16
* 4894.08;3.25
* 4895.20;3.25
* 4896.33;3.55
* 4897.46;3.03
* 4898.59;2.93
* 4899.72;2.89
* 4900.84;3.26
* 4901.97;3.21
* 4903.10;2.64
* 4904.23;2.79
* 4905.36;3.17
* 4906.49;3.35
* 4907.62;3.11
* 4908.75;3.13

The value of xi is 4873.84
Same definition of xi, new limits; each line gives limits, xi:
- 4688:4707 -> 4695.38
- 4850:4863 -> 4851.44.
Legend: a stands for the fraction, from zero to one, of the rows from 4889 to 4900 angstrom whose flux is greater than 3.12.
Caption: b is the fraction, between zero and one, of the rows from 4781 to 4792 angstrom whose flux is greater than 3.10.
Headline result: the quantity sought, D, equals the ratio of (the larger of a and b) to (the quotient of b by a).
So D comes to 0.8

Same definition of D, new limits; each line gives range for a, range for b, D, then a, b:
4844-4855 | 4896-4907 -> 0.7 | 0.60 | 0.50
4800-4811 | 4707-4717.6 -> 0.7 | 0.60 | 0.50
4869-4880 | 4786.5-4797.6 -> 0.3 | 0.30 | 0.30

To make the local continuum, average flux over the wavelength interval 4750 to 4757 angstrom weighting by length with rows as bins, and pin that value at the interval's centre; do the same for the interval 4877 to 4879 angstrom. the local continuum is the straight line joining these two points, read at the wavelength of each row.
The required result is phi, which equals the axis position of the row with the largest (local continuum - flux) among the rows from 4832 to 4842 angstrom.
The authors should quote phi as 4838.06 angstrom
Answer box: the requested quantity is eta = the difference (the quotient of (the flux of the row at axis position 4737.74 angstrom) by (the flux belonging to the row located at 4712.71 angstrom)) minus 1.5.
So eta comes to -0.63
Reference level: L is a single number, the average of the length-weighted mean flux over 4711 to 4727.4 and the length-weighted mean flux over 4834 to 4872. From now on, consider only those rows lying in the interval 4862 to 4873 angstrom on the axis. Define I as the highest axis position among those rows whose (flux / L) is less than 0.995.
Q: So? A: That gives 4872.71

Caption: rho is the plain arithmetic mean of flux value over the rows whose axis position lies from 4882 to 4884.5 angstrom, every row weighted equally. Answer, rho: 3.0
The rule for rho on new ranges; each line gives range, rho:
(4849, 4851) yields 2.7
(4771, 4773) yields 3.0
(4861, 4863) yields 2.3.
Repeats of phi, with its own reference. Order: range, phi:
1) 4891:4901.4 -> 4891.82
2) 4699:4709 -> 4702.96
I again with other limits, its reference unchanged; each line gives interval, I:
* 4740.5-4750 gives 4749.75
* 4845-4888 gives 4887.32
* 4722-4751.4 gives 4750.85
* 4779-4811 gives 4810.29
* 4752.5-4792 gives 4789.29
